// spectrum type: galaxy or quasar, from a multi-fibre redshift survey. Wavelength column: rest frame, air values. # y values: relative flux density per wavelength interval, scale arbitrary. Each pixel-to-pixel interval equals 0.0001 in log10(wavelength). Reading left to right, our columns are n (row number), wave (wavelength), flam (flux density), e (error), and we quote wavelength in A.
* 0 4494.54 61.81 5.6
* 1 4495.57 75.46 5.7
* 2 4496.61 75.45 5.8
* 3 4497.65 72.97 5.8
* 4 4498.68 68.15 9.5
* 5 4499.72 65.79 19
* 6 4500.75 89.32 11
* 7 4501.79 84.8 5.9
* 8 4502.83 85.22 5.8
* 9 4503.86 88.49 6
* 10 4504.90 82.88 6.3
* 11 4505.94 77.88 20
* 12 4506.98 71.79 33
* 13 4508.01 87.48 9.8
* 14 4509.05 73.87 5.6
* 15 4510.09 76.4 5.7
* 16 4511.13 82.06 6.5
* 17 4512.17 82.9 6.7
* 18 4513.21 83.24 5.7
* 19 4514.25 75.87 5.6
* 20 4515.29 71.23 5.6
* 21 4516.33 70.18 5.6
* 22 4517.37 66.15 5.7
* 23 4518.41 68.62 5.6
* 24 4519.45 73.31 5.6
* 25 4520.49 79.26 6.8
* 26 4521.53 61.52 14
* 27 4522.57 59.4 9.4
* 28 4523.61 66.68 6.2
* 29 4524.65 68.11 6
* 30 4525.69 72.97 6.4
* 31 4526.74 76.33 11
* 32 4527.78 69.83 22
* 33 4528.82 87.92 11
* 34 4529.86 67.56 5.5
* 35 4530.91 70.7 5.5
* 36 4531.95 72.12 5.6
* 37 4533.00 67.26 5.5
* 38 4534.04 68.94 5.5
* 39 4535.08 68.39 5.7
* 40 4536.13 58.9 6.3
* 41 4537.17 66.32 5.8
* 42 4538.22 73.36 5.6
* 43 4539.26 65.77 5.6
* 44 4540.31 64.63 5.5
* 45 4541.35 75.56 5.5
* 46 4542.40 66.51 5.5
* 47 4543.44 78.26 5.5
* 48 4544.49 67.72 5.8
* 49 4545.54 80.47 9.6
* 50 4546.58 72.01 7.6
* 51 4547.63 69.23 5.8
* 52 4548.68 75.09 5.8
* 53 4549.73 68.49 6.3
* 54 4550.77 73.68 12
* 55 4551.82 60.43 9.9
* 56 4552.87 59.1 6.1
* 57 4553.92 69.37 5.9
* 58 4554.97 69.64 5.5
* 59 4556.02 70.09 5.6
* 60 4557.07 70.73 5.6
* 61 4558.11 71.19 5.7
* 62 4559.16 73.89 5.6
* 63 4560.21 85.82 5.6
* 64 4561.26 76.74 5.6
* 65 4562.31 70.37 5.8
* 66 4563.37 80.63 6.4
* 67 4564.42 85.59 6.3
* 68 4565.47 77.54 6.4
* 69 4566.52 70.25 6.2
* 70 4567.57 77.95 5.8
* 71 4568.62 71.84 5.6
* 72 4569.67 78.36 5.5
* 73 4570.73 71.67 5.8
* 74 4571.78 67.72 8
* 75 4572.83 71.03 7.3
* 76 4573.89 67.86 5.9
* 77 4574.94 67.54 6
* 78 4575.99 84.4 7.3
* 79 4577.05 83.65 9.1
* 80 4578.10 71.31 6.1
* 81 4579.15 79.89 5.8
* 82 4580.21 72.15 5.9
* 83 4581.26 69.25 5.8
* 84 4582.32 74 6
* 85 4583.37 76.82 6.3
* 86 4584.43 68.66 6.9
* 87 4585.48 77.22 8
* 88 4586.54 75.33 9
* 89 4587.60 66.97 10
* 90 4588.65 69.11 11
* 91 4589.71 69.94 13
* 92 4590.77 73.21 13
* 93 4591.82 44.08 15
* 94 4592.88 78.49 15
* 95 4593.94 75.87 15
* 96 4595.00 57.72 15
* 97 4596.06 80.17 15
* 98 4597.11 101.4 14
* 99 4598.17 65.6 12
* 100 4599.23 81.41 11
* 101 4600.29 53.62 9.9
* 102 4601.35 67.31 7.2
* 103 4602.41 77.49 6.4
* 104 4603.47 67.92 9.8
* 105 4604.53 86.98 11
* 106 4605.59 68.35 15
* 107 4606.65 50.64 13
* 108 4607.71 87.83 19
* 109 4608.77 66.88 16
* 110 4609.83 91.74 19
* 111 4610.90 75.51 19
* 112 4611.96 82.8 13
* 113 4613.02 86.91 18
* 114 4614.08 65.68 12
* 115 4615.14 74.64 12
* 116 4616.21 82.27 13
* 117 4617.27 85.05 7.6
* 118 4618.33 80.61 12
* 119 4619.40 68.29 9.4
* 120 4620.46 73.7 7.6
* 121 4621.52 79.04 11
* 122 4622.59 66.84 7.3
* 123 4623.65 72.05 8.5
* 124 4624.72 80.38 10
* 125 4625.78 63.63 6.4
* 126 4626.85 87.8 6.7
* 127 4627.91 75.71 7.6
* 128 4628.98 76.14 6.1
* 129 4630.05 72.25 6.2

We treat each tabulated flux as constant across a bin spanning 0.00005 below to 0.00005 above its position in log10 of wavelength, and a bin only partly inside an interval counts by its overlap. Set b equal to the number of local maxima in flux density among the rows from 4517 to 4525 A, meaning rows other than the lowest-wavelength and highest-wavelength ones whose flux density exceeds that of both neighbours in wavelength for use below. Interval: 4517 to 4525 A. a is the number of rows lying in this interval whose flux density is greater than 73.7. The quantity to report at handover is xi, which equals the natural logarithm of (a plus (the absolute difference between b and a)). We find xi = 0.0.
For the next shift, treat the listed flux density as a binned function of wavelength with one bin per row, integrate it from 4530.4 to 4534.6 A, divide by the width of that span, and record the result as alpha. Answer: 70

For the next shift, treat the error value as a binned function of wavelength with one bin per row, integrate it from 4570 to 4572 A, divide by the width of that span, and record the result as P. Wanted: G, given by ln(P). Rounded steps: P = 6.6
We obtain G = 1.9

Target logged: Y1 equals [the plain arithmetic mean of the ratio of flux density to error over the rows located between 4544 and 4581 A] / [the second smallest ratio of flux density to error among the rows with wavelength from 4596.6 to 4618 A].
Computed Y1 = 2.92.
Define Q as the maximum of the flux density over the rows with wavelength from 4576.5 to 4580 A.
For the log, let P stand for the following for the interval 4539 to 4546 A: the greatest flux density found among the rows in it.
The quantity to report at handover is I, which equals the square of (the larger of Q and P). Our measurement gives 6997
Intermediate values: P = 80.47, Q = 83.65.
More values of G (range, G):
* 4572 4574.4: 1.9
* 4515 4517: 1.7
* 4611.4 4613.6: 2.7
